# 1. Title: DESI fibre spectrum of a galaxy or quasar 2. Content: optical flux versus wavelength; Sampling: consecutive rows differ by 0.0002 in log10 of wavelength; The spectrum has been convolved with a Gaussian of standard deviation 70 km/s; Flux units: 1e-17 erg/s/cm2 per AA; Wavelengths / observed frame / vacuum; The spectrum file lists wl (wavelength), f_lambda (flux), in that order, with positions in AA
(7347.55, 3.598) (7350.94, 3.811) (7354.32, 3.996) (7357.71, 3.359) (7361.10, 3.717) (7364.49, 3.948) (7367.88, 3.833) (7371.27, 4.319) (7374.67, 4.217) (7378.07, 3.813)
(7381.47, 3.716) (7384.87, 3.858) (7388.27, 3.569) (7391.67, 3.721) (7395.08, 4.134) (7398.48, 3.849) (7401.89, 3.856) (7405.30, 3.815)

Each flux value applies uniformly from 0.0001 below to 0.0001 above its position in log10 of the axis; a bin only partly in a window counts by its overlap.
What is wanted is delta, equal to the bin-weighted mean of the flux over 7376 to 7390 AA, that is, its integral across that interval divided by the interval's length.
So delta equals 3.75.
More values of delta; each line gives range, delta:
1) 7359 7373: 3.94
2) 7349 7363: 3.72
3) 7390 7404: 3.89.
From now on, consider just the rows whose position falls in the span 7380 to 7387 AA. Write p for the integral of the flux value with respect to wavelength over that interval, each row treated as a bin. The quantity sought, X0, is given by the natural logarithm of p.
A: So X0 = 3.27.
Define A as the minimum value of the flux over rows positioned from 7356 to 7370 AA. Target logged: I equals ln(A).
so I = 1.21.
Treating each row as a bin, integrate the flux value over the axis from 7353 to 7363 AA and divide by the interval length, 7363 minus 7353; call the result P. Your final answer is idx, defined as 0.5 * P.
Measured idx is 1.84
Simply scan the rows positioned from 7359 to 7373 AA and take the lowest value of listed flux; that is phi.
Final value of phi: 3.717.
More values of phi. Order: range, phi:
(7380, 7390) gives 3.569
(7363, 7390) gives 3.569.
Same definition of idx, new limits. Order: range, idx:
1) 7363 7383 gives 1.99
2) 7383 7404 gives 1.92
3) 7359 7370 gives 1.92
